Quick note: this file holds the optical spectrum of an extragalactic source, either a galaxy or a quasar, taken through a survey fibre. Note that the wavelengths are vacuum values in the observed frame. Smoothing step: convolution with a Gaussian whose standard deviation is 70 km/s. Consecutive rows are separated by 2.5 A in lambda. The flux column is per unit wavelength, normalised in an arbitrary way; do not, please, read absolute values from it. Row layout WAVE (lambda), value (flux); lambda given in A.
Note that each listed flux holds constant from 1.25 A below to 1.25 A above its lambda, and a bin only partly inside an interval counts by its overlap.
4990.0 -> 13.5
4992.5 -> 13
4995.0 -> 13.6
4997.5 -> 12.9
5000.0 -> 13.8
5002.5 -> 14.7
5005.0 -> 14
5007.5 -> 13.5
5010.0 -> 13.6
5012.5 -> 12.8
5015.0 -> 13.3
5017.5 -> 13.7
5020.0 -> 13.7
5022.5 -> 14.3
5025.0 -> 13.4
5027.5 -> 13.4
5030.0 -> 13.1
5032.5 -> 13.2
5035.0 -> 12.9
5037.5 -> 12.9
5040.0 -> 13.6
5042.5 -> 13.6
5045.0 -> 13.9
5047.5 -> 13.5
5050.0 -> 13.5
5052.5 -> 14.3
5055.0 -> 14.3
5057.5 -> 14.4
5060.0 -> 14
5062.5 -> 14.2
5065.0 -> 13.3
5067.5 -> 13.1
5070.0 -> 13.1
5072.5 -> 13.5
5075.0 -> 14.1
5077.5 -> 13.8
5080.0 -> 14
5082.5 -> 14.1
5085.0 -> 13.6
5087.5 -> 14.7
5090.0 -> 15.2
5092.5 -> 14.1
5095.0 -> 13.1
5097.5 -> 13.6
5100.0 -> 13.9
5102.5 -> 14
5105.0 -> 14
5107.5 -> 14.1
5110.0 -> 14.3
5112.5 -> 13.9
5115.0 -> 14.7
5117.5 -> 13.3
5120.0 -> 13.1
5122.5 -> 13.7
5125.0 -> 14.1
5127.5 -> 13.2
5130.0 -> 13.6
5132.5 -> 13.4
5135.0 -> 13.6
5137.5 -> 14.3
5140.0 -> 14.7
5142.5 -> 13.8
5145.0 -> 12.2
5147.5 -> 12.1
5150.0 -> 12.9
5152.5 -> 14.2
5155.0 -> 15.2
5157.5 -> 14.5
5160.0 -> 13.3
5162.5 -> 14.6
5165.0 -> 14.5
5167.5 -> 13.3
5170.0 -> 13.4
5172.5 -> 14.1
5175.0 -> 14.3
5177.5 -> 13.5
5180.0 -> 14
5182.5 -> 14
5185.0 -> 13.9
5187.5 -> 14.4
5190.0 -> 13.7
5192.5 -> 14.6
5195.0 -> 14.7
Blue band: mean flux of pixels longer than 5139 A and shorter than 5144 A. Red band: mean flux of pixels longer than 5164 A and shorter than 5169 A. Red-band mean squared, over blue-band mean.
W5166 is 13.6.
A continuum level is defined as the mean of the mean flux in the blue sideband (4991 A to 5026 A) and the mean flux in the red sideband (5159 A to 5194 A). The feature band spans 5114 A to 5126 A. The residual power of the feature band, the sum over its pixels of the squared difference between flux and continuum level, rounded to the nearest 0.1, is 1.6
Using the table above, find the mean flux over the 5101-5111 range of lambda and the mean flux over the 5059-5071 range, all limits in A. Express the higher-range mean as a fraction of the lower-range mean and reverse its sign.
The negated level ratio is -1.041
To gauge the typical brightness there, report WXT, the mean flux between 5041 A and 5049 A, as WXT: 13.7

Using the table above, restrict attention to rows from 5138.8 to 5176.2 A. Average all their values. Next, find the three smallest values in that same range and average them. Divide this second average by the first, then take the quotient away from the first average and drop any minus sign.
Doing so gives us 12.9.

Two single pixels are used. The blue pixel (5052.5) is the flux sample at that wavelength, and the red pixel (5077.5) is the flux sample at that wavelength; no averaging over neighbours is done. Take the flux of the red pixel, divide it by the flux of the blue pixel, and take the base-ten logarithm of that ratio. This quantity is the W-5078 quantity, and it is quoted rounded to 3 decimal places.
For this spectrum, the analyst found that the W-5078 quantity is -0.015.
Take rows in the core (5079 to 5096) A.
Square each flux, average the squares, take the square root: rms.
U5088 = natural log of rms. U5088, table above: 2.648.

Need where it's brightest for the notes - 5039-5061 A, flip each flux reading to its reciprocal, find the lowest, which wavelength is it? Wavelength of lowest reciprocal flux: 5057.5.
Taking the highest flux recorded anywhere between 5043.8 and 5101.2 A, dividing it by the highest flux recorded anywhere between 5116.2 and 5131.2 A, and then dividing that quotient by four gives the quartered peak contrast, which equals 0.270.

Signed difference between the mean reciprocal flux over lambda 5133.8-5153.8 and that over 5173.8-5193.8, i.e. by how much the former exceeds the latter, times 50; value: 0.17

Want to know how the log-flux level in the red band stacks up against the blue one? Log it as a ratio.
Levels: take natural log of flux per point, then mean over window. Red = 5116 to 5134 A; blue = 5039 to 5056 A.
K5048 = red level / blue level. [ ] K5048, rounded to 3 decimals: 0.991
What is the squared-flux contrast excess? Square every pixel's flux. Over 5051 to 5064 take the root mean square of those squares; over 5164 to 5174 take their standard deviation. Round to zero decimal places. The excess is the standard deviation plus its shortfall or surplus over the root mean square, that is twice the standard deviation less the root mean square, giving -175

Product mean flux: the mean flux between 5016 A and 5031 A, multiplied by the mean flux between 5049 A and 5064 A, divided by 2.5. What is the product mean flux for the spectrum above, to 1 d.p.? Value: 76.8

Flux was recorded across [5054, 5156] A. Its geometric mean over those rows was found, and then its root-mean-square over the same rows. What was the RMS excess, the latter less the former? 0.032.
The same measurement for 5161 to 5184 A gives 0.014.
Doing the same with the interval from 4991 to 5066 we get 0.018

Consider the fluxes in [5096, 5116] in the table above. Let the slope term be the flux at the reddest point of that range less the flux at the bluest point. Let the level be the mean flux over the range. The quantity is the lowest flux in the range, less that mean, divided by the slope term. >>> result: -0.4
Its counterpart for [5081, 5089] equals -0.9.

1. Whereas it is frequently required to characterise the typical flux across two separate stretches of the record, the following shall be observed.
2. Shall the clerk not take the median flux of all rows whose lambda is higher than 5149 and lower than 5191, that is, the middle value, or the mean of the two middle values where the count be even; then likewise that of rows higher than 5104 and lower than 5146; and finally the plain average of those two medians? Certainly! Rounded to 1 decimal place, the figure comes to 13.9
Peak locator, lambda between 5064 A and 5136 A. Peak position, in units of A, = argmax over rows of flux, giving 5090.0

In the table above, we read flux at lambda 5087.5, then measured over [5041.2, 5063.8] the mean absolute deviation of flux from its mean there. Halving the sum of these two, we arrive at 7.50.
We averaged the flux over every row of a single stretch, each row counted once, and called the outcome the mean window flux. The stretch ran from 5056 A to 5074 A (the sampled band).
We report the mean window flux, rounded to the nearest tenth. 13.7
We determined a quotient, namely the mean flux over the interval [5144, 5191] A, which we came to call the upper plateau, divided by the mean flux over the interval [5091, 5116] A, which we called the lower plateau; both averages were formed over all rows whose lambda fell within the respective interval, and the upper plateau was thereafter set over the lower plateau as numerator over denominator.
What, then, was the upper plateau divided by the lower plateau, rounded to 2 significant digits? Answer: 0.99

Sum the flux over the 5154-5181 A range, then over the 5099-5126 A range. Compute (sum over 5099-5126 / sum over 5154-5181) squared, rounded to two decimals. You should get 0.98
